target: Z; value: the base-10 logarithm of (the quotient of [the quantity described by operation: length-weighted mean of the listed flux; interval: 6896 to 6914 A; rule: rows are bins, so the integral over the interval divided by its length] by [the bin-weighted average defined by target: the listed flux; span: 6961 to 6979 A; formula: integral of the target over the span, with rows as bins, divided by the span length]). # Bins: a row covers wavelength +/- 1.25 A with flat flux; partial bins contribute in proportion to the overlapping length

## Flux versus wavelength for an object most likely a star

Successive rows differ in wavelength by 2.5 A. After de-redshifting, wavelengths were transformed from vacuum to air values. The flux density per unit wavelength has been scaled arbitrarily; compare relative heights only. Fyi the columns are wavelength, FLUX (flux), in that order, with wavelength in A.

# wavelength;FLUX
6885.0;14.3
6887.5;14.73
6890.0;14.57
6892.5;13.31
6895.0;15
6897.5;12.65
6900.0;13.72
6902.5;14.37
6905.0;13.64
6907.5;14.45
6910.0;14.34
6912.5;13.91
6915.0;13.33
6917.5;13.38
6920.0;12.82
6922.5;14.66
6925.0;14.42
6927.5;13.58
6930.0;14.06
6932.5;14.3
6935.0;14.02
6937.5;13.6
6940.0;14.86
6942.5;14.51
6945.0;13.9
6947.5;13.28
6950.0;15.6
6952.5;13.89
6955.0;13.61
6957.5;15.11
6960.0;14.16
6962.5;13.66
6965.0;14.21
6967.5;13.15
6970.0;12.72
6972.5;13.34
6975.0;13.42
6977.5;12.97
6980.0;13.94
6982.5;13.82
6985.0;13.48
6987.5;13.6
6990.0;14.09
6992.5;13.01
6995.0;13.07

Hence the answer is 0.016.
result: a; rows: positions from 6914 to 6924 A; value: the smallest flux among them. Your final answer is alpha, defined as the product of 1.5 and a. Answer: 19.2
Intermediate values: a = 12.82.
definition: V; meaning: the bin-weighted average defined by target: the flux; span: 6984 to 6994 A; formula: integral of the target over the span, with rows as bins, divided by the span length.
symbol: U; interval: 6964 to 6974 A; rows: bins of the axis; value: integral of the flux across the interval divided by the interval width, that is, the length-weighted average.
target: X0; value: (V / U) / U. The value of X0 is 0.076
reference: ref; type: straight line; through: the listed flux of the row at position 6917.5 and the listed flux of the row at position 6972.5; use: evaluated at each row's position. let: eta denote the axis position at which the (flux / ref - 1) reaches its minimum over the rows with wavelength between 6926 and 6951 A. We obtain 6947.5 A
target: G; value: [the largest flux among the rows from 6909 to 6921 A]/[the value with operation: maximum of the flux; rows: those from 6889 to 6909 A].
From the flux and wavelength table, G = 0.96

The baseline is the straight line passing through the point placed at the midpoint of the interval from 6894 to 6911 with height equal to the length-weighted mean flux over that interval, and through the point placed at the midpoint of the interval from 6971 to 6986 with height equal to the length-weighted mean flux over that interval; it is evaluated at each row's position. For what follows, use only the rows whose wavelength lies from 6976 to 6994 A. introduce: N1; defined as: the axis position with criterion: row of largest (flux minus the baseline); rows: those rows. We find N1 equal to 6990.0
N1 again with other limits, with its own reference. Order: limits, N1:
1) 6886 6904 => 6895.0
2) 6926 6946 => 6940.0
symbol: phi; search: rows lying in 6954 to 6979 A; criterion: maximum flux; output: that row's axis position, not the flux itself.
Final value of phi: 6957.5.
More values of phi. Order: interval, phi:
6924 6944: 6940.0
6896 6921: 6907.5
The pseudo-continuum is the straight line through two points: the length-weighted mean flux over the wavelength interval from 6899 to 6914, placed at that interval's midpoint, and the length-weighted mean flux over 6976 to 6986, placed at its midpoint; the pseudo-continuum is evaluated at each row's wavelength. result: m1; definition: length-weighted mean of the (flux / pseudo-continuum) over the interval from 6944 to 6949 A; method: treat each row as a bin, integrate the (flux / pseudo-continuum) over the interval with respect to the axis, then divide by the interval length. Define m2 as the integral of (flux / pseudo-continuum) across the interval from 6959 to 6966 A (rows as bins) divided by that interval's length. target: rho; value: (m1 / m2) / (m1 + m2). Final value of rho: 0.481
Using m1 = 0.99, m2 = 1.02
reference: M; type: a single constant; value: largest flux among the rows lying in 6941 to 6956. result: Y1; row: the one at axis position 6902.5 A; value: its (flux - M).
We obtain -1.2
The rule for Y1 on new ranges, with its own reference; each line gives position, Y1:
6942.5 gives -1.1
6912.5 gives -1.7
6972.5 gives -2.3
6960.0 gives -1.4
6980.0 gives -1.7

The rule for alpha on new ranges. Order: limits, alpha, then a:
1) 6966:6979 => 19.1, 12.72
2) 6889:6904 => 19.0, 12.65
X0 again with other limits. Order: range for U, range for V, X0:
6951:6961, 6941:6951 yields 0.071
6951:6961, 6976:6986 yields 0.067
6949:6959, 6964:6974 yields 0.063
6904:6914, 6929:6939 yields 0.071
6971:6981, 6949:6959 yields 0.081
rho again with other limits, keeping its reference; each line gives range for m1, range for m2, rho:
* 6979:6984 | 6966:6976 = 0.531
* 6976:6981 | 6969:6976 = 0.523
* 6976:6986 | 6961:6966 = 0.486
